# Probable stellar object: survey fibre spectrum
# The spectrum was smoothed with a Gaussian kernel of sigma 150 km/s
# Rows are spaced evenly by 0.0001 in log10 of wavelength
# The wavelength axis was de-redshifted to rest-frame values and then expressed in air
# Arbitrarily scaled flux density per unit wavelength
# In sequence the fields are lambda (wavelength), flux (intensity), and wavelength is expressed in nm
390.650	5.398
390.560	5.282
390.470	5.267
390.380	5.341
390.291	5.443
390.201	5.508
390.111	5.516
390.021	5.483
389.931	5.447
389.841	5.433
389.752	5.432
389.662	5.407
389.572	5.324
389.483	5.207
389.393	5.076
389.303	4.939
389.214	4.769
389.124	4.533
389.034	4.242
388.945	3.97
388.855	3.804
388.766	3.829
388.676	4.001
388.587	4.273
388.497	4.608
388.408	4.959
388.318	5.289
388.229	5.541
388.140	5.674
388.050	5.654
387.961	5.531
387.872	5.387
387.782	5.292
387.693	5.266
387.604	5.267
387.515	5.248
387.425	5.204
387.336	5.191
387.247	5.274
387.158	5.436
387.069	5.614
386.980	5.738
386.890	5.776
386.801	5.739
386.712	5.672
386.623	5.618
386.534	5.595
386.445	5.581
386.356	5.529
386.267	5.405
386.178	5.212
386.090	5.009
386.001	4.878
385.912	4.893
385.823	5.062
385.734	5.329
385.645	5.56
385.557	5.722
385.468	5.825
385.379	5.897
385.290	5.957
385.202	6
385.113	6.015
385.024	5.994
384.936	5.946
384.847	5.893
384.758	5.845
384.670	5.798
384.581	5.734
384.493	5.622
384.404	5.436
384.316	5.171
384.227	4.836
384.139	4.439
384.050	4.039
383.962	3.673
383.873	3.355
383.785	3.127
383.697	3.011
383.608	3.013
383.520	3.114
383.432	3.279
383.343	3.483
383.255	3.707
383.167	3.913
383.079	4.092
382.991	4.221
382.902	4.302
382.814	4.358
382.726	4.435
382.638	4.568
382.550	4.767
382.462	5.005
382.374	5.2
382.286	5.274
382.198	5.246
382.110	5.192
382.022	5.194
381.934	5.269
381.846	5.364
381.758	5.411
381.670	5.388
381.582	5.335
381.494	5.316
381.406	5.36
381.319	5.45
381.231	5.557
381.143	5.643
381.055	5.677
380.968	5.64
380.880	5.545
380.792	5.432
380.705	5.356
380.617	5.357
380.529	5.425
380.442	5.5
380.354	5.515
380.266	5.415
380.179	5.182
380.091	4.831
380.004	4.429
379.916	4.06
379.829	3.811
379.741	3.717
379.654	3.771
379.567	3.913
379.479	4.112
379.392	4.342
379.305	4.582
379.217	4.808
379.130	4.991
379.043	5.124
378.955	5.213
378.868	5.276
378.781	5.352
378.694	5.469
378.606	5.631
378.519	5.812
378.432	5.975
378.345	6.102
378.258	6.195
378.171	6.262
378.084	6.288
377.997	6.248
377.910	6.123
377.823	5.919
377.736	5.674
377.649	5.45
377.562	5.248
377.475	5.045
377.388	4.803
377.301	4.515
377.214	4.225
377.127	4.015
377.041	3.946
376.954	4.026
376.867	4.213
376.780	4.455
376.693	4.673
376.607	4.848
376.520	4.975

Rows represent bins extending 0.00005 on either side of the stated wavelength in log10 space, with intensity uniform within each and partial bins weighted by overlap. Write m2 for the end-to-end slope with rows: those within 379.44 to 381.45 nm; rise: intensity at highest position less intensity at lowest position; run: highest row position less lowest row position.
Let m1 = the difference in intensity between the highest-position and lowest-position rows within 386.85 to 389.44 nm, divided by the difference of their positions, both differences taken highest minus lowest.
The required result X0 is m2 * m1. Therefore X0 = -0.18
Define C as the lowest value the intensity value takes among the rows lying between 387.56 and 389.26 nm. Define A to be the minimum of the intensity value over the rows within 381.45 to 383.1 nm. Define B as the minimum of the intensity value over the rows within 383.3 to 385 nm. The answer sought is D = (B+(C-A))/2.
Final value 1.4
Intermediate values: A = 4.092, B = 3.011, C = 3.804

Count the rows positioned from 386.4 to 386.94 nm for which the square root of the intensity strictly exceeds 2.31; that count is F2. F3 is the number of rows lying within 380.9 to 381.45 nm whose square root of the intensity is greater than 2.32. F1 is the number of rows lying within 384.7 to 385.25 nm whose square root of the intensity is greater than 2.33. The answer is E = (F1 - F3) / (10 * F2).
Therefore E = 0.02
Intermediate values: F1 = 6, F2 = 6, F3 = 5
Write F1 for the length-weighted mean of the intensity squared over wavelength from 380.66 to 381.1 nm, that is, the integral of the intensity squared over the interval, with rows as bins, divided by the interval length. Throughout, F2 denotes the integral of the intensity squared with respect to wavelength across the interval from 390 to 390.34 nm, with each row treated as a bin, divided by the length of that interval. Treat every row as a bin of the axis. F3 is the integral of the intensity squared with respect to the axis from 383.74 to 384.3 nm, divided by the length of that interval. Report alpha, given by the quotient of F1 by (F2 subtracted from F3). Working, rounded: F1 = 31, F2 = 30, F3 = 16.2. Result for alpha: -2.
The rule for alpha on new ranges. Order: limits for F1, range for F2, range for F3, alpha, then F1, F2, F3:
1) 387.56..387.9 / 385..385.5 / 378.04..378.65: 24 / 28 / 35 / 36.5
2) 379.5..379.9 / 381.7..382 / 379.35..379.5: -1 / 15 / 28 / 18.1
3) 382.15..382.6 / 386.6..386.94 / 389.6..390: -9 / 26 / 33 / 29.5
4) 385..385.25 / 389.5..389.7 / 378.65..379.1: -49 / 36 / 29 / 27.9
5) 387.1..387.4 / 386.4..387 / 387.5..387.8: -7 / 28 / 32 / 27.8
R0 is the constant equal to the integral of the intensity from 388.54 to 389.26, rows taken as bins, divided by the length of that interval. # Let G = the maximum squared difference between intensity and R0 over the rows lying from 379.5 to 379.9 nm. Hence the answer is 0.2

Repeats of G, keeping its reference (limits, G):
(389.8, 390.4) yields 1.8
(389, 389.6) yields 1.3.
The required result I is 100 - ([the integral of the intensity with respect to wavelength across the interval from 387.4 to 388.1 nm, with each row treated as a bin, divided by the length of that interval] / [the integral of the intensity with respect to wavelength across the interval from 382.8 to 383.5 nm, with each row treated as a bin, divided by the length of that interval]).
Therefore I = 98.62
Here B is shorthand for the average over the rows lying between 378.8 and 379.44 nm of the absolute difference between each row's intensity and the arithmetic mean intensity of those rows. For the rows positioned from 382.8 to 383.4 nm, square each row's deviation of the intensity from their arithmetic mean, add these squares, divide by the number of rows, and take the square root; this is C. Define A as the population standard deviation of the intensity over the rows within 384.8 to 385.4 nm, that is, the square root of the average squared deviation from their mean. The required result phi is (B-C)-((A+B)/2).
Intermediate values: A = 0.05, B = 0.28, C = 0.302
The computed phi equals -0.2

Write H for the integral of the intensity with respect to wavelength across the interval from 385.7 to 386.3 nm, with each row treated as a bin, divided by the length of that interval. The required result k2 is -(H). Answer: -5.1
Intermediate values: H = 5.1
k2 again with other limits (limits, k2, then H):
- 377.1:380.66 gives -5.1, 5.1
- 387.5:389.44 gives -4.9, 4.9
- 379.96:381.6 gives -5.4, 5.4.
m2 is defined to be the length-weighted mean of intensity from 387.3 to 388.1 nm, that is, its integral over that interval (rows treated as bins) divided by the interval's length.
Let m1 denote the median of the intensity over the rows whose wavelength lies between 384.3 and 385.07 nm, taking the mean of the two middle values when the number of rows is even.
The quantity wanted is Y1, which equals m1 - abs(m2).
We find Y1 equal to 0.5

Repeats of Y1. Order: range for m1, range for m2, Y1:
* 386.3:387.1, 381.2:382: 0.2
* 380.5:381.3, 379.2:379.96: 1.4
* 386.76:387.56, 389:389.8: 0.4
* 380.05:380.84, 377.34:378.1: -0.2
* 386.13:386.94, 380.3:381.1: 0.1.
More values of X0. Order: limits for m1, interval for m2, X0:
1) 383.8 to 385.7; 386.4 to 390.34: -0.04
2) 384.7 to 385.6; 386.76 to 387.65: 0.09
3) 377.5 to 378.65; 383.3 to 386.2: 0.22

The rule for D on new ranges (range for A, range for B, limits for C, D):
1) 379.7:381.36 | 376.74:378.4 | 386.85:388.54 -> 2.4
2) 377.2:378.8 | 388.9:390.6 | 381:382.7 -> 2.2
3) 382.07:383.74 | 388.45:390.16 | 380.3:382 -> 3.0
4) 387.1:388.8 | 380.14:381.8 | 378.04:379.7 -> 2.6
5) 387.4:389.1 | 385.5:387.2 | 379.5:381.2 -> 2.4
